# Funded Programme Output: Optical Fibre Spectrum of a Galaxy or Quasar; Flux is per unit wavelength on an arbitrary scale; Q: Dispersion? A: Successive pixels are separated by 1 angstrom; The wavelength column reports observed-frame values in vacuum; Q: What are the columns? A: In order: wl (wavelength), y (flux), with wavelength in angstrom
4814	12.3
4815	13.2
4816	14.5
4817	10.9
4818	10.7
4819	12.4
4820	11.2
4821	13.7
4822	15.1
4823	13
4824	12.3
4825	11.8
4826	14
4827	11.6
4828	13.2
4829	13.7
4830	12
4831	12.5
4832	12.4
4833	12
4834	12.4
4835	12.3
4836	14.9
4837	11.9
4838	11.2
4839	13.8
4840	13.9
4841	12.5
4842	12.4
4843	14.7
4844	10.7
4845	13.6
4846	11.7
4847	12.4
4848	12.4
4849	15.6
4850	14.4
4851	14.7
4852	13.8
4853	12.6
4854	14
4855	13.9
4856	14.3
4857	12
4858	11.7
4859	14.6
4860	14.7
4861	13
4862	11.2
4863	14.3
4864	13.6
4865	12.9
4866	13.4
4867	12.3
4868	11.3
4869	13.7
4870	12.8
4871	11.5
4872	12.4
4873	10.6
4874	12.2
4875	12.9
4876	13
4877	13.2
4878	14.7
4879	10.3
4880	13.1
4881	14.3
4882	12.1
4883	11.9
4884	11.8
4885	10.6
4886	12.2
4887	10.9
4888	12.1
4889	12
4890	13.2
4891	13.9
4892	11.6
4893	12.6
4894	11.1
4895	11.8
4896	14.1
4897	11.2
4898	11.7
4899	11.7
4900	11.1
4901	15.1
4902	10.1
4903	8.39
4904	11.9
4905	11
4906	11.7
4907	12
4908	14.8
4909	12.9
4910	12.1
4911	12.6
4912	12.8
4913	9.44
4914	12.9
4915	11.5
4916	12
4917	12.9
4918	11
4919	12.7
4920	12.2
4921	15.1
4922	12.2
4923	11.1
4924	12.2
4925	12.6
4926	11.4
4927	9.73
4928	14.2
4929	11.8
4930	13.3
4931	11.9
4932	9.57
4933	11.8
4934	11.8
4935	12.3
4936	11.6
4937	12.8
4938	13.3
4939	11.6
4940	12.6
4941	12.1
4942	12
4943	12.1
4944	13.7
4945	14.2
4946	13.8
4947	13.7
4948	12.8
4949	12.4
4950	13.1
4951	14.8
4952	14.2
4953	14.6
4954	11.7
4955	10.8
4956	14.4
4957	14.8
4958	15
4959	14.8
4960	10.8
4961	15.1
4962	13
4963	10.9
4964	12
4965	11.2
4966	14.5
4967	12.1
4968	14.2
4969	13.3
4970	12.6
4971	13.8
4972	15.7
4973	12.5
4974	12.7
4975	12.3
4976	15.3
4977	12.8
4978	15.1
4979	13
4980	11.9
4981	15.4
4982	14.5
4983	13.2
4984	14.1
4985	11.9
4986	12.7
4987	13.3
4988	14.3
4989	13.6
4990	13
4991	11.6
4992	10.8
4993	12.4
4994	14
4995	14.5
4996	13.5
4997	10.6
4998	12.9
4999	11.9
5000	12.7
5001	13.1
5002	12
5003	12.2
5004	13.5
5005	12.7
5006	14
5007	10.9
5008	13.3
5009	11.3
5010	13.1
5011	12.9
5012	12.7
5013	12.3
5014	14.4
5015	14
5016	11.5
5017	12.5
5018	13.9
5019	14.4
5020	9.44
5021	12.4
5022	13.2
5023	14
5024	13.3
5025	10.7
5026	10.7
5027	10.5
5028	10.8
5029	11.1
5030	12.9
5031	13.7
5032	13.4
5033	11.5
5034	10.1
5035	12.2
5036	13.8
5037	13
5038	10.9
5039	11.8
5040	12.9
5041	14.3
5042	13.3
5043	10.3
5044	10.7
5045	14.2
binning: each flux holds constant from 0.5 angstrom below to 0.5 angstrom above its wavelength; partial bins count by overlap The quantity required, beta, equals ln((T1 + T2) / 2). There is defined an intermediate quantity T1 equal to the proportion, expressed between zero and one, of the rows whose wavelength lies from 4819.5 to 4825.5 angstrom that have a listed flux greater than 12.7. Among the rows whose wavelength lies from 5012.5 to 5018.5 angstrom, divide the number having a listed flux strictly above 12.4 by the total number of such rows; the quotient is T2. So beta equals -0.5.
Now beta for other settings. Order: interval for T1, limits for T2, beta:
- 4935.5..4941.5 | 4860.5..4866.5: -0.5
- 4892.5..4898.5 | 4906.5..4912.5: -0.9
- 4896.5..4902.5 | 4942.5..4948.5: -0.7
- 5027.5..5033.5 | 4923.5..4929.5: -0.9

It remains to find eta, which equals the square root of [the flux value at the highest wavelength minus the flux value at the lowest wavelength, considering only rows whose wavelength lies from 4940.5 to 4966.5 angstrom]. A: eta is 1.5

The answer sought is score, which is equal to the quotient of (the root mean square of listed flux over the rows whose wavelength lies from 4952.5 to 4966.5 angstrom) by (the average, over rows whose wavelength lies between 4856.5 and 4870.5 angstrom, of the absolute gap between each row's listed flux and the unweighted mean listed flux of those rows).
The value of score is 14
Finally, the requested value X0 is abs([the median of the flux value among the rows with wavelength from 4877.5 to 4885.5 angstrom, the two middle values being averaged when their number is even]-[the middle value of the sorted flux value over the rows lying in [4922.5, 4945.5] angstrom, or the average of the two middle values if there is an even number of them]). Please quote 0.1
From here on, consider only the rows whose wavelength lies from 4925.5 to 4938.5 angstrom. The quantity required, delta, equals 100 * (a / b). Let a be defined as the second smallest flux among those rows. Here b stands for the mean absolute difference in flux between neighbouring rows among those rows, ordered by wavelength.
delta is 618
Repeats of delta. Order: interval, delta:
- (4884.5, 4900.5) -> 913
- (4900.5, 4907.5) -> 500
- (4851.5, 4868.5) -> 937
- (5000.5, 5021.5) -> 712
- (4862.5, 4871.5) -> 1070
